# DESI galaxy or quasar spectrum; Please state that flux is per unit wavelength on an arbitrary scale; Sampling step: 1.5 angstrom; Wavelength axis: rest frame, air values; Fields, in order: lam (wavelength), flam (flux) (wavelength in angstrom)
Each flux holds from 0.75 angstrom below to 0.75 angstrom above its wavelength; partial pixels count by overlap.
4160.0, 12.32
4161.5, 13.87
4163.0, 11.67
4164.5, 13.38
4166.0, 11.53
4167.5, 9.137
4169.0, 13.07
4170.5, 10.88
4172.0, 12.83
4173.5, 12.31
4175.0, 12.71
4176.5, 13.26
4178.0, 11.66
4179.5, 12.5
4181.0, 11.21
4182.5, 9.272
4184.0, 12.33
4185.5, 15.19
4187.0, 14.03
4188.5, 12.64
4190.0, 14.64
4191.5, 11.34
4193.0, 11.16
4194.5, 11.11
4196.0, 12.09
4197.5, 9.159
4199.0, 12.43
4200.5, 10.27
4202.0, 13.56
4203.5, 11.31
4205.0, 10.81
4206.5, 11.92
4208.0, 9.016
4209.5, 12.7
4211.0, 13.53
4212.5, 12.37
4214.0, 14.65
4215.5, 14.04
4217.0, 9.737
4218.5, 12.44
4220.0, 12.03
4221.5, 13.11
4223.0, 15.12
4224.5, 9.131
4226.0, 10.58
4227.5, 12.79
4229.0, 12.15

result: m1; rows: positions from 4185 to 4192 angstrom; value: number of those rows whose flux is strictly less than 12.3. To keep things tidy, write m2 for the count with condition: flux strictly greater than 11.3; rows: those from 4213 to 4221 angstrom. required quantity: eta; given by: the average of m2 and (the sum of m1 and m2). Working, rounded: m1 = 1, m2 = 4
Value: 4.5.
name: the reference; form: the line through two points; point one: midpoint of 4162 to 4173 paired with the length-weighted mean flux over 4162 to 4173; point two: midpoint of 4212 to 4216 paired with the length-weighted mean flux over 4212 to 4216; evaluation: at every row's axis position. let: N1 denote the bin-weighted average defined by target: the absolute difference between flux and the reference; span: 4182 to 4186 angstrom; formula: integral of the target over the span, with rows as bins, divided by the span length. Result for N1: 1.88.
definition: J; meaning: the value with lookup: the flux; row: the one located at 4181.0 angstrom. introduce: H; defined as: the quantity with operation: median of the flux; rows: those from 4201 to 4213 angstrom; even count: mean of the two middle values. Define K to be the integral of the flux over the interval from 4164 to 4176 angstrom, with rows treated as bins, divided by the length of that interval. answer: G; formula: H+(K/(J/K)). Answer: 24.9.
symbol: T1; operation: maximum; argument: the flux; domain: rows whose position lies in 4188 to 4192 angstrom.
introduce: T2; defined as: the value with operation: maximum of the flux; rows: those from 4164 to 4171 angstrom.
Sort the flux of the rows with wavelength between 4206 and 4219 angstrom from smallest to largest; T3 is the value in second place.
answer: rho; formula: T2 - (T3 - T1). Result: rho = 18.3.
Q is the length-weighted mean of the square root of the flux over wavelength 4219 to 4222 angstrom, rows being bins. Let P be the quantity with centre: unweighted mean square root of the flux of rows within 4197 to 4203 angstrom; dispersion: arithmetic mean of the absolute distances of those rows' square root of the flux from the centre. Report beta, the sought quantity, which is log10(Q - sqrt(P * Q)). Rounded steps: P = 0.244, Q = 3.54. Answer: 0.416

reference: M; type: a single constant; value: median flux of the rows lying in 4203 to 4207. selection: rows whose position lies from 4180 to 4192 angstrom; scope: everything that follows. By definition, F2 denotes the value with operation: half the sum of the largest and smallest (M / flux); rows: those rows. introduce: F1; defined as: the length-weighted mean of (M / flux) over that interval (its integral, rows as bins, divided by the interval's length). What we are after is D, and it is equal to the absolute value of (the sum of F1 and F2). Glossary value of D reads 1.90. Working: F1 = 0.92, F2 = 0.98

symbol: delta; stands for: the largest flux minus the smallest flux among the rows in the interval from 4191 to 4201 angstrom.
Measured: 3.3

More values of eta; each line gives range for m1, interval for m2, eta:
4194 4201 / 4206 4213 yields 6.0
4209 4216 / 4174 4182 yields 4.0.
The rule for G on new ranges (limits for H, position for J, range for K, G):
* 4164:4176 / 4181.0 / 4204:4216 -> 26.1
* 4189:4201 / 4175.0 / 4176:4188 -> 23.4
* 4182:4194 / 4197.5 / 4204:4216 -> 29.1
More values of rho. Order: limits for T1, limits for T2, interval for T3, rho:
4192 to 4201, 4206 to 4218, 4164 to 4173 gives 16.2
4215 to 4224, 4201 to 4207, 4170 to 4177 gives 16.4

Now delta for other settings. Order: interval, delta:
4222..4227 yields 6.0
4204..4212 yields 4.5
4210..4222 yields 4.9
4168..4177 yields 2.4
